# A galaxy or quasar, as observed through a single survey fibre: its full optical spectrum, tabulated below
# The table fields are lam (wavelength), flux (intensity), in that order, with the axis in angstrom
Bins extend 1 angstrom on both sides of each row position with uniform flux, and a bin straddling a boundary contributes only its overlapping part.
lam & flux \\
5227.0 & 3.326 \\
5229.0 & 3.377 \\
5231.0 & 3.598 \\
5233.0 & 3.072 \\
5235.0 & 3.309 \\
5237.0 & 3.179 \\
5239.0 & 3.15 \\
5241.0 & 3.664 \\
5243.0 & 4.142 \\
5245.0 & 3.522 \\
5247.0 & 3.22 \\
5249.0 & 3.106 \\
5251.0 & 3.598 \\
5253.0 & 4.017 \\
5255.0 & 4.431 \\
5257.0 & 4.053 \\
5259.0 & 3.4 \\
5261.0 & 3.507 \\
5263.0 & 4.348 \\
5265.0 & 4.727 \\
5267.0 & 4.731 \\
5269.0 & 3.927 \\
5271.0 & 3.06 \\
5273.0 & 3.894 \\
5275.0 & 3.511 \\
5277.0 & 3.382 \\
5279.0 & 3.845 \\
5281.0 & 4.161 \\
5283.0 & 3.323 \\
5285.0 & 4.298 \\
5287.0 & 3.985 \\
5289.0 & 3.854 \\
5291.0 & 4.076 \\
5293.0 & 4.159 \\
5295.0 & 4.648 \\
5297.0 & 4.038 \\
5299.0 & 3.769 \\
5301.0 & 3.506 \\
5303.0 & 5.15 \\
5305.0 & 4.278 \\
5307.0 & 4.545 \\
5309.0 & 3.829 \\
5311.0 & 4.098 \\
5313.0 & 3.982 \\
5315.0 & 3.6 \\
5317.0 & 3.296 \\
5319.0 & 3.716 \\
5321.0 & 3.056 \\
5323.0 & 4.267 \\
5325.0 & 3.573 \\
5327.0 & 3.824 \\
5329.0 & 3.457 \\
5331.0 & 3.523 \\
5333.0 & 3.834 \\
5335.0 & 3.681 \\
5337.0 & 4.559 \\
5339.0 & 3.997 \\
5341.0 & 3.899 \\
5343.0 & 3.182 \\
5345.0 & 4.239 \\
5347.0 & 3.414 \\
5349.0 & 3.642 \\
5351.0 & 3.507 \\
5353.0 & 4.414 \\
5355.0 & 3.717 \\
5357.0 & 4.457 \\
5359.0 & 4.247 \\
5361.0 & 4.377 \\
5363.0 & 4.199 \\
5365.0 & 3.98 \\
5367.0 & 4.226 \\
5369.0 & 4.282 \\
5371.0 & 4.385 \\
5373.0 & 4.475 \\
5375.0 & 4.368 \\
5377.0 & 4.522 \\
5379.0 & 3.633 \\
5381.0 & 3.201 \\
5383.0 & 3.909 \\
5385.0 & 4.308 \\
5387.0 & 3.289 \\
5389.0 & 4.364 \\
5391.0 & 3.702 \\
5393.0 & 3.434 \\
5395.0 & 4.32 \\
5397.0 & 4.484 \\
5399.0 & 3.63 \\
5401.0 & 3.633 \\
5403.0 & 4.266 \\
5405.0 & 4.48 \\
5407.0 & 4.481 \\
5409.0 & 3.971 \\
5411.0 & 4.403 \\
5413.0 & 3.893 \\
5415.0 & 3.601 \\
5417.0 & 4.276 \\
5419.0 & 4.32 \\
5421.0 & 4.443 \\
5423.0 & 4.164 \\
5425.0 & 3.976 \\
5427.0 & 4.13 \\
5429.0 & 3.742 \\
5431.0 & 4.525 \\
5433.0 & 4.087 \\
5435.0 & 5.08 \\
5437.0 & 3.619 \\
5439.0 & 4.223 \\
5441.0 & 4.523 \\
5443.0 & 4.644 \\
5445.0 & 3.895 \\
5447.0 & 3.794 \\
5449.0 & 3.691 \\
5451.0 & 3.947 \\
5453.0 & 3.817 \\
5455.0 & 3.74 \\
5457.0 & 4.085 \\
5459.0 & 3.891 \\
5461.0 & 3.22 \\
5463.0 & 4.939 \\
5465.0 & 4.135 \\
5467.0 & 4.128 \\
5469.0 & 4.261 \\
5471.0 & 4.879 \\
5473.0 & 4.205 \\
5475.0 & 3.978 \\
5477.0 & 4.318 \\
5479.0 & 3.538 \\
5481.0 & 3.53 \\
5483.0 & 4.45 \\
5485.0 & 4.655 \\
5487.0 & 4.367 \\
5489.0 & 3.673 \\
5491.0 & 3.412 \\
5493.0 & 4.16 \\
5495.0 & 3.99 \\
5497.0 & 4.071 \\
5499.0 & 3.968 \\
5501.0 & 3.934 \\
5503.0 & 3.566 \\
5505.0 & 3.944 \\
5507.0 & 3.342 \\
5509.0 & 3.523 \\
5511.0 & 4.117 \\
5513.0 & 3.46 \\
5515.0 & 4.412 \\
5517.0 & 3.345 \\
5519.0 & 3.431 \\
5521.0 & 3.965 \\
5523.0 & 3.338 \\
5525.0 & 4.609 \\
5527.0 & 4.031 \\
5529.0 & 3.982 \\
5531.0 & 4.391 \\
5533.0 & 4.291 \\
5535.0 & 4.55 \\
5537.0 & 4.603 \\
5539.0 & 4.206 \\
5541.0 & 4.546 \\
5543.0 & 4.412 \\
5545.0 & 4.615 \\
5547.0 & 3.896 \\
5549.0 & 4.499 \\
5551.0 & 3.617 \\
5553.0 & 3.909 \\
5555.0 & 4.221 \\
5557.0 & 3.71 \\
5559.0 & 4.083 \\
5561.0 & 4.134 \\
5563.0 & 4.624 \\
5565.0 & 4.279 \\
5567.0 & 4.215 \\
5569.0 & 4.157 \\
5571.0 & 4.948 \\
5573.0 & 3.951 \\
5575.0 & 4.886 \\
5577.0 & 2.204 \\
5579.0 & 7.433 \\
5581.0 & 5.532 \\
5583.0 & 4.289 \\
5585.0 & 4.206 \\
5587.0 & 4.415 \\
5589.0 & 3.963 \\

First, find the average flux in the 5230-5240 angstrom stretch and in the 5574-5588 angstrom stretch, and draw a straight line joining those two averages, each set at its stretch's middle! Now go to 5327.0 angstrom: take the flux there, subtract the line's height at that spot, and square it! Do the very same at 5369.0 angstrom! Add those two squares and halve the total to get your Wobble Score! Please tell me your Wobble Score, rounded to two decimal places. 0.12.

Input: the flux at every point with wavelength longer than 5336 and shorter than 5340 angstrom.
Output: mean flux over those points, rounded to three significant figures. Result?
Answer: 4.28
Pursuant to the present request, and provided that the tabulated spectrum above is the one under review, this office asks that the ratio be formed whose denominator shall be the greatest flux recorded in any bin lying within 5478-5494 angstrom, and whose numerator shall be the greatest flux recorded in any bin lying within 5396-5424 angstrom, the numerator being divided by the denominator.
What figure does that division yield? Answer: 0.96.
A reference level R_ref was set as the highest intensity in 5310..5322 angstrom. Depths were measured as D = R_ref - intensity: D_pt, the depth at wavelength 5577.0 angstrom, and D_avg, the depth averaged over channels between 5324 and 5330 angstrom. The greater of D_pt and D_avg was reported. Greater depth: 1.9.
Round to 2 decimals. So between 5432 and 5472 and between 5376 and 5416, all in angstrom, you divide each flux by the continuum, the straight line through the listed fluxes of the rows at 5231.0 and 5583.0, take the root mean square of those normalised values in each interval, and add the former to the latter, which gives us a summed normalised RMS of 2.05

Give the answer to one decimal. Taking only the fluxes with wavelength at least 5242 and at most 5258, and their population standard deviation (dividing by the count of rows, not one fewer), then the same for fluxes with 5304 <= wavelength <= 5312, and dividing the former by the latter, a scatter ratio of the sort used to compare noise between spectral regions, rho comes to 1.7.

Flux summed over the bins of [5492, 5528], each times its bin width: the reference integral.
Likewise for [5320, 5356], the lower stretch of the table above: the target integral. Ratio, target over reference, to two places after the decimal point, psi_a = 0.98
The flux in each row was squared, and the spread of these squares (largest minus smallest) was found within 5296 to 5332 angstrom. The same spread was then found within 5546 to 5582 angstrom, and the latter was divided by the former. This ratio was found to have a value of 2.9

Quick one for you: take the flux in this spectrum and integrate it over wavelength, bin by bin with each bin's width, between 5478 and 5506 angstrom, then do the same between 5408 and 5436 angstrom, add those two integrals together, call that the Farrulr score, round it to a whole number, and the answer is 228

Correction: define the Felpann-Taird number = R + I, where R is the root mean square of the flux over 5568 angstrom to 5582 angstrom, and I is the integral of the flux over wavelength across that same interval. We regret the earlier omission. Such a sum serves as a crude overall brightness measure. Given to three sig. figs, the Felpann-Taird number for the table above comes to 71.2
